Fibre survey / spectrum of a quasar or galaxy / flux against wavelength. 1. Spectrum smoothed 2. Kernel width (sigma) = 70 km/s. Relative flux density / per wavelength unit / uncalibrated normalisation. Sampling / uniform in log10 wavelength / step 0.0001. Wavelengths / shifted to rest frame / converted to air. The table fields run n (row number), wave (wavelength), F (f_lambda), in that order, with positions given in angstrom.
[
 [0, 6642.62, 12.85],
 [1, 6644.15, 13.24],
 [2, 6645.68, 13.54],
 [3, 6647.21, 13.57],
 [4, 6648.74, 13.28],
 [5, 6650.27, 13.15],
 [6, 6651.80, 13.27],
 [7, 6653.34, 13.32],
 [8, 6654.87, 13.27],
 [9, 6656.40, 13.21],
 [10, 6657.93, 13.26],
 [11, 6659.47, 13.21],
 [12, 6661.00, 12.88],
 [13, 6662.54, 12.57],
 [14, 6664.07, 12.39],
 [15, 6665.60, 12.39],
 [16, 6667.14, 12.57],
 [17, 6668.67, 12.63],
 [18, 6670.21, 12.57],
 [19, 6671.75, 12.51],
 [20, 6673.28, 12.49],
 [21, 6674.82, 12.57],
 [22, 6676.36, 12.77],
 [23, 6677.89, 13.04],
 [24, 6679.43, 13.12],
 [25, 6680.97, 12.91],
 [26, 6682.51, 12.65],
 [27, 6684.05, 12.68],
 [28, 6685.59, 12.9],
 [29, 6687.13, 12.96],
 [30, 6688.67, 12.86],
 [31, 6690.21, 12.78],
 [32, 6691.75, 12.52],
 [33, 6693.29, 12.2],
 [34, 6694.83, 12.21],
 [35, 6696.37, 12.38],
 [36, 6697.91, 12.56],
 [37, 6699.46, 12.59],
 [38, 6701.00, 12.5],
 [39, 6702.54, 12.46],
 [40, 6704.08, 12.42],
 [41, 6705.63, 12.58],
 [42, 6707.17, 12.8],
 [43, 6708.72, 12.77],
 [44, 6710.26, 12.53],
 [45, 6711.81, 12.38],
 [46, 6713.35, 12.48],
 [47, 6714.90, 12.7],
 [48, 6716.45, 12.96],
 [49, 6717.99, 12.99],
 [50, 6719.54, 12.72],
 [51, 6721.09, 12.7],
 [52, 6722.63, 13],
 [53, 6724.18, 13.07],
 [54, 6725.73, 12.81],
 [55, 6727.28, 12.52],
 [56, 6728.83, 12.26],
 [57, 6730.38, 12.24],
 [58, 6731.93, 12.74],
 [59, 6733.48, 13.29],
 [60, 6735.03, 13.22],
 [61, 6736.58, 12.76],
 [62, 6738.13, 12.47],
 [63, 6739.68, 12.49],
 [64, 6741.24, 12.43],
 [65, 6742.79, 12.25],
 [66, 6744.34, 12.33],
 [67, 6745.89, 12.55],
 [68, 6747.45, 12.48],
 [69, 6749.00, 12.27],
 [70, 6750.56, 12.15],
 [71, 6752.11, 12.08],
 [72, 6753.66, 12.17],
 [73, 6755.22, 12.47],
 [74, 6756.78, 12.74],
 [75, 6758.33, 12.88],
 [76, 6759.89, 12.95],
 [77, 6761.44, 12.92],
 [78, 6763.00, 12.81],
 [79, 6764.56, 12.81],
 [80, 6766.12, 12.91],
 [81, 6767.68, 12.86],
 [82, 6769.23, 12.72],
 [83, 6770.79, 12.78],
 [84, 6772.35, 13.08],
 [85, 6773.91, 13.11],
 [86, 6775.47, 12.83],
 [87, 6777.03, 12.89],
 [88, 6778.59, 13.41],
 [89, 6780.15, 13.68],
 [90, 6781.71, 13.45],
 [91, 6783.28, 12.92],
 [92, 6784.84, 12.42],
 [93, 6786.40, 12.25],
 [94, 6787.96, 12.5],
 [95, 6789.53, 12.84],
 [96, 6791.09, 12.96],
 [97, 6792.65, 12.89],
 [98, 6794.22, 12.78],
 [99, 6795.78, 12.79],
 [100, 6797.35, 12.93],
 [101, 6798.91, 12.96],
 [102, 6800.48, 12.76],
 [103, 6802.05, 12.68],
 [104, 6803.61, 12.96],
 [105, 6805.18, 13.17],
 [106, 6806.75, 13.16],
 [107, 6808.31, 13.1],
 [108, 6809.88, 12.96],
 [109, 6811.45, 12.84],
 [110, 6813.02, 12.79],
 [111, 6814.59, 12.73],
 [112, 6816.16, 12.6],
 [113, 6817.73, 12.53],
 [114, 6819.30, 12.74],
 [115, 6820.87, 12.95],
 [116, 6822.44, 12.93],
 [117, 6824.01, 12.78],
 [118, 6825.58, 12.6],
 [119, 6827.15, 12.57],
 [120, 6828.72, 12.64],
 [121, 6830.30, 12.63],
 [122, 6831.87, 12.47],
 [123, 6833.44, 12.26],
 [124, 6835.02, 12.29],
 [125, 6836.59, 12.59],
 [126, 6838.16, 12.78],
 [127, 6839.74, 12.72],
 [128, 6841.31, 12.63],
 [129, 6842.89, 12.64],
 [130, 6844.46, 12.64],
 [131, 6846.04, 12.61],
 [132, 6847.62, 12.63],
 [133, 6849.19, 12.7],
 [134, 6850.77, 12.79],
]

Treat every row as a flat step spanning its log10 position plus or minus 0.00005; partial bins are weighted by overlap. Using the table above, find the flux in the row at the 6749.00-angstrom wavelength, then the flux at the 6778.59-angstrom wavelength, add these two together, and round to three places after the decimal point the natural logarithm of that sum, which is 3.246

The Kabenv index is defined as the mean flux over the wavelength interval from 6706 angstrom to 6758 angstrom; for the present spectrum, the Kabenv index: 12.60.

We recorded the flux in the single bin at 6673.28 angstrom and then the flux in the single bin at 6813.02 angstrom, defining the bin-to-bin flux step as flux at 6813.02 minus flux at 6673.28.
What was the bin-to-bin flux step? 0.3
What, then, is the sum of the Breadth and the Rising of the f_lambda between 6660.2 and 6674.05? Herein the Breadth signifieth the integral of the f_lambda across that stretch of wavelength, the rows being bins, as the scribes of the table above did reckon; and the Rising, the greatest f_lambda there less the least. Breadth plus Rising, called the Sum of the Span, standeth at 174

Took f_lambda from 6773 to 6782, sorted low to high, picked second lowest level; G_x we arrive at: 12.89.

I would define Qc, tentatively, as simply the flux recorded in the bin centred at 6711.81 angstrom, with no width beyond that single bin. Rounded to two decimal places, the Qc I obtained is 12.38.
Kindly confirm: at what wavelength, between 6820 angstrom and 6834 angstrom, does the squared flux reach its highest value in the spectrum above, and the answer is 6820.87 angstrom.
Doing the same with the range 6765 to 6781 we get 6780.15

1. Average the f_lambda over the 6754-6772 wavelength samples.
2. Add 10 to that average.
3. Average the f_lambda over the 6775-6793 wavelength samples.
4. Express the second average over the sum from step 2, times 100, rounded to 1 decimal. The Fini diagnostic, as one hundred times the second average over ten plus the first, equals 56.7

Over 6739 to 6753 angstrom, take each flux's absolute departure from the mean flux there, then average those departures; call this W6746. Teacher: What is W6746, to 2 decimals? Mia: 0.13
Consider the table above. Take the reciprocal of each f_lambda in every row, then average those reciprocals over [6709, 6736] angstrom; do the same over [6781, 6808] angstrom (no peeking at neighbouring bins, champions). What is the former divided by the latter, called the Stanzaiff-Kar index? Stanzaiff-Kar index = 1.01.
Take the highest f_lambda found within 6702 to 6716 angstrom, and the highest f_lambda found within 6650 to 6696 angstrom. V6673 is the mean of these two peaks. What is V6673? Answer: 13.1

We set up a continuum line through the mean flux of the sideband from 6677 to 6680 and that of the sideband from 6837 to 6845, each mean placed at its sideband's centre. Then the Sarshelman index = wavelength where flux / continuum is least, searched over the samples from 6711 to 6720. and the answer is 6711.81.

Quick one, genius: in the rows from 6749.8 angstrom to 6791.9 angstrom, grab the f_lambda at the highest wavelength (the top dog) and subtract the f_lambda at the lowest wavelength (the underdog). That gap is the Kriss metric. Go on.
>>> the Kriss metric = 0.81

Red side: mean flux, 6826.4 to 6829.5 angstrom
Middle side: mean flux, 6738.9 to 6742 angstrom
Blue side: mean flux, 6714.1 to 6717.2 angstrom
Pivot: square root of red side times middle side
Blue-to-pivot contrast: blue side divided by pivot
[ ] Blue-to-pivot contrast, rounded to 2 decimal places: 1.02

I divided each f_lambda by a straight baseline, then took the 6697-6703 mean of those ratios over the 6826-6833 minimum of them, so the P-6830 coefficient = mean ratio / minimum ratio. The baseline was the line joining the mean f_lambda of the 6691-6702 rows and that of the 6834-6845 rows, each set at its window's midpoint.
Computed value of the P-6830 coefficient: 1.02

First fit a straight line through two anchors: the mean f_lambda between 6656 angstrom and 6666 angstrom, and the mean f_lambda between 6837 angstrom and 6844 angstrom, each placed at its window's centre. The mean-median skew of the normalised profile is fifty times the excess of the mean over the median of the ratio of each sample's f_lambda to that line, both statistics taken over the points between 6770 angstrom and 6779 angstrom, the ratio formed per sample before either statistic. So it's 0.1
